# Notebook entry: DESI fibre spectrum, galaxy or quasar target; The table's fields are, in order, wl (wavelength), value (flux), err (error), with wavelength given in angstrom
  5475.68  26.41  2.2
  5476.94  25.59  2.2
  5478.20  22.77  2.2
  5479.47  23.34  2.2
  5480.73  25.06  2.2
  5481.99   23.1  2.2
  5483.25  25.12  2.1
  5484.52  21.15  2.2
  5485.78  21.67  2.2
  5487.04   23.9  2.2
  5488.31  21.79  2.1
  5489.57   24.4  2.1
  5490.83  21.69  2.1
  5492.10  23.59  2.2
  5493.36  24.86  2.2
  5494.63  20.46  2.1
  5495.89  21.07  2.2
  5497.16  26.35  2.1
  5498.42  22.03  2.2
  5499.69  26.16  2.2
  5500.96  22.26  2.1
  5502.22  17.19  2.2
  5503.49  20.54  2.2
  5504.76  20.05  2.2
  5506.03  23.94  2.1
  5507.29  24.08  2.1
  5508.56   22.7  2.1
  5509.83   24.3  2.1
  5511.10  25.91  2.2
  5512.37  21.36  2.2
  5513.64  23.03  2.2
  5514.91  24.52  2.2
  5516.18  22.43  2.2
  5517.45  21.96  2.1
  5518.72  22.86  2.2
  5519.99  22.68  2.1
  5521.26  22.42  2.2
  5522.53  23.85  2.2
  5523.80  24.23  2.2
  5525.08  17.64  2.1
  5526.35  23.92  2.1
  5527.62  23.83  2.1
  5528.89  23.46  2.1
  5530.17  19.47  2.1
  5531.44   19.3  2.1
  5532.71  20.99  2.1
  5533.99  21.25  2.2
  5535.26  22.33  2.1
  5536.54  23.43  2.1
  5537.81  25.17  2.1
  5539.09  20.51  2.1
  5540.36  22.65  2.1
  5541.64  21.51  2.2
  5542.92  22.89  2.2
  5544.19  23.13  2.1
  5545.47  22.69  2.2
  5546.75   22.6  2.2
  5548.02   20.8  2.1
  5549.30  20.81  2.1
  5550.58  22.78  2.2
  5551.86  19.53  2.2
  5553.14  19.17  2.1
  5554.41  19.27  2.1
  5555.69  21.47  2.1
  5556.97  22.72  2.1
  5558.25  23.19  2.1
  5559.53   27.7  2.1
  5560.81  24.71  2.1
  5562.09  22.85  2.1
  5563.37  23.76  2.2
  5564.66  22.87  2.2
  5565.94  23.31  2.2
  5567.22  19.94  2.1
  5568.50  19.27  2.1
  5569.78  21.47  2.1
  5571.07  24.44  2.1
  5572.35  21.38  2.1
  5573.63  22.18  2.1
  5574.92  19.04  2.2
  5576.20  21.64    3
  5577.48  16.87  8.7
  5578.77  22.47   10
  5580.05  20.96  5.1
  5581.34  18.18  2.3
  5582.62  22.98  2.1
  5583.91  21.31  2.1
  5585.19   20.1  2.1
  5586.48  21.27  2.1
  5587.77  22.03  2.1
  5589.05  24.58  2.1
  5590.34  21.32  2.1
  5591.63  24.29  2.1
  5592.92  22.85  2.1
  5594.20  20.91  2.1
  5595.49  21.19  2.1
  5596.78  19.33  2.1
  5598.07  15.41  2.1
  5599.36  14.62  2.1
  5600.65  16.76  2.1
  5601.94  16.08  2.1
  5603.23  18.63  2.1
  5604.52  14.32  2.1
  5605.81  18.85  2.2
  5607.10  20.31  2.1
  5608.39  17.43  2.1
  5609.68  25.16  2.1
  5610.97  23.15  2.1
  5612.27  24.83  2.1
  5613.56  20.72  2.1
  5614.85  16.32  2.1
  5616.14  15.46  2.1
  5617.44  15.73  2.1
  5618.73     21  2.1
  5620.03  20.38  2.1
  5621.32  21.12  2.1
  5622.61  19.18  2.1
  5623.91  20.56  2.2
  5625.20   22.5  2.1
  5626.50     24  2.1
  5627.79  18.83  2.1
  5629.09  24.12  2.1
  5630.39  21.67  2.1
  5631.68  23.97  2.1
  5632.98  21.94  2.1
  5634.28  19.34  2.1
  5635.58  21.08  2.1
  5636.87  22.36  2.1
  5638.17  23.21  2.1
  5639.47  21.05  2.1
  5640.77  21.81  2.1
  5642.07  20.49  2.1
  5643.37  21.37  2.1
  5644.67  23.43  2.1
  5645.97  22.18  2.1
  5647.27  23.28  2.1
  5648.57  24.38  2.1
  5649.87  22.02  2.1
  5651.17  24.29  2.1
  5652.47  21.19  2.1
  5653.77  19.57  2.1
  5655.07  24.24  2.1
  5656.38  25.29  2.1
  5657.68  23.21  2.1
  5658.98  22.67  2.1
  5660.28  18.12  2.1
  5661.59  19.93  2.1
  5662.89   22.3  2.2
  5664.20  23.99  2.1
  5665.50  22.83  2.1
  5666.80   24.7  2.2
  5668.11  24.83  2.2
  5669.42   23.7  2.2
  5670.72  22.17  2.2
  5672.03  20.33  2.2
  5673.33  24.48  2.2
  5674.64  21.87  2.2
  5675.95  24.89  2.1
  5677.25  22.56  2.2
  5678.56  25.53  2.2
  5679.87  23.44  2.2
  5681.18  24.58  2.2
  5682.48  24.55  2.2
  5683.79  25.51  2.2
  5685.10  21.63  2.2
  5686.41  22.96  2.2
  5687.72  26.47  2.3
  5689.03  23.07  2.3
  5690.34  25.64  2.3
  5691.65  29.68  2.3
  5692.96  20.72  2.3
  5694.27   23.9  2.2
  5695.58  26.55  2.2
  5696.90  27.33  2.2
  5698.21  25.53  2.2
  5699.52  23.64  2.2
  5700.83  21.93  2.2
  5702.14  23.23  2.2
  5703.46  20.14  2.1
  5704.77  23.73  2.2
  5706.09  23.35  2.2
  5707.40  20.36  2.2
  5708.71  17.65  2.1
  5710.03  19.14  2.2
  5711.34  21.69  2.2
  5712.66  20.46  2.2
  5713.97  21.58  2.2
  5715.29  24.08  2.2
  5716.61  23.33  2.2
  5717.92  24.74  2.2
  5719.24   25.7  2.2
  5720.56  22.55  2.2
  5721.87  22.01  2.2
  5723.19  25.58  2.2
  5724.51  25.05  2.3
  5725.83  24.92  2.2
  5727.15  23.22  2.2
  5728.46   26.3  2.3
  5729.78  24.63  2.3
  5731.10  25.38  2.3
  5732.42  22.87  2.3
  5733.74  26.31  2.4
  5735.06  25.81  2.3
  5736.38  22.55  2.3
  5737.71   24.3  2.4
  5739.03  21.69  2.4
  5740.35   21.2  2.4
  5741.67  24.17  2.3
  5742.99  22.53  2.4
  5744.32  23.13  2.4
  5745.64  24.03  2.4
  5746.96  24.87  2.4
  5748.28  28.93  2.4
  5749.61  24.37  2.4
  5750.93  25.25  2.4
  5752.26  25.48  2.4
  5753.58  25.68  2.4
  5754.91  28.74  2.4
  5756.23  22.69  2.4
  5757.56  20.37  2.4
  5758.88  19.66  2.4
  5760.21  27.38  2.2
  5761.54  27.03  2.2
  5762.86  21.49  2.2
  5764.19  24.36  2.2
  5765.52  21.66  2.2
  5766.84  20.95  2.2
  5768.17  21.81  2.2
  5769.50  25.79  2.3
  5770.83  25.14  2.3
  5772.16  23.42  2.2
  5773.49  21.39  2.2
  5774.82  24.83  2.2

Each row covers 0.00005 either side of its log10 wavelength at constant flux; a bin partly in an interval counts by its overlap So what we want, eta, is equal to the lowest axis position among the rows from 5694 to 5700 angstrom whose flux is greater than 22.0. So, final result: 5694.27 angstrom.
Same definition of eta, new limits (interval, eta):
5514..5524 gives 5514.91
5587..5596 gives 5587.77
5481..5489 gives 5481.99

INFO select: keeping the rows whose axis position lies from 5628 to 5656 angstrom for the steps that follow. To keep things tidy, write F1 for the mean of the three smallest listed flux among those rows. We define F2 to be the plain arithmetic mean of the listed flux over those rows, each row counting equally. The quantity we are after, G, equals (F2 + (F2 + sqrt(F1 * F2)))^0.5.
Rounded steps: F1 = 19.8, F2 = 22.2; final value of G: 8.09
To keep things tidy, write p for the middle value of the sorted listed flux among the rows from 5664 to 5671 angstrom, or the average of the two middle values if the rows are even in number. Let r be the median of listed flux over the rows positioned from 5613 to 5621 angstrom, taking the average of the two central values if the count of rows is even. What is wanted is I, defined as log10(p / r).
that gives 0.114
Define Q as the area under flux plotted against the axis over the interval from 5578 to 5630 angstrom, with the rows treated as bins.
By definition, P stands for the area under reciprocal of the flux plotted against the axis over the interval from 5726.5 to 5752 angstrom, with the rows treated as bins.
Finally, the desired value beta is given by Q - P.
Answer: 1051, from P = 1.1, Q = 1052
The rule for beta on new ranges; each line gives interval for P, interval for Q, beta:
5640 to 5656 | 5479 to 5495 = 369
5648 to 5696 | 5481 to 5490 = 206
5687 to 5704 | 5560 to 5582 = 473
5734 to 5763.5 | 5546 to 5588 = 906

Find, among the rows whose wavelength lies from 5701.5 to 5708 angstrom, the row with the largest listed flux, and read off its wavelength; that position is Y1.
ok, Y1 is 5704.77 angstrom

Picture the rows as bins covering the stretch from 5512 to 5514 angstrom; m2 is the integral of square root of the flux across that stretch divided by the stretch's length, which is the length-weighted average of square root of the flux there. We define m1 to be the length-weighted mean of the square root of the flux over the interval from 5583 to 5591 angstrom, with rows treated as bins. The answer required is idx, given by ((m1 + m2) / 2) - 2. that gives 2.69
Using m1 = 4.67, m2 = 4.71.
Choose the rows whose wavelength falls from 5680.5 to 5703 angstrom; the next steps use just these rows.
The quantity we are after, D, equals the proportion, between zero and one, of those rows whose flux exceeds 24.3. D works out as 0.53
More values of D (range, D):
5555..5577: 0.18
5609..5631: 0.12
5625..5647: 0.00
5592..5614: 0.12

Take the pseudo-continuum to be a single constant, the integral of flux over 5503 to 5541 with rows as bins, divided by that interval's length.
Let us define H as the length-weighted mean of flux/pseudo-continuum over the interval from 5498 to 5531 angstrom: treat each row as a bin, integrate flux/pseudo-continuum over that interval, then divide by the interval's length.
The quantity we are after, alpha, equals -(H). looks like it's -1.00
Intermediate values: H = 1.00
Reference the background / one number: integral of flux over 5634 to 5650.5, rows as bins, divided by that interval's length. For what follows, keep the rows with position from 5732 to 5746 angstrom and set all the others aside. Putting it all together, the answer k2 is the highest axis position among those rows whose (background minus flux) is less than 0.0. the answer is 5745.64 angstrom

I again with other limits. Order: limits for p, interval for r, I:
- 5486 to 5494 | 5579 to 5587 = 0.051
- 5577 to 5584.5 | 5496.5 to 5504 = -0.020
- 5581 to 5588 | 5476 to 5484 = -0.056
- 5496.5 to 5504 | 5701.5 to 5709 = 0.007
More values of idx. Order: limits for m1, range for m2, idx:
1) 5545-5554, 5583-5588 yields 2.60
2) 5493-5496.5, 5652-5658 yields 2.72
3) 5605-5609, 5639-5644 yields 2.46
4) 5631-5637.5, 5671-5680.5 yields 2.74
